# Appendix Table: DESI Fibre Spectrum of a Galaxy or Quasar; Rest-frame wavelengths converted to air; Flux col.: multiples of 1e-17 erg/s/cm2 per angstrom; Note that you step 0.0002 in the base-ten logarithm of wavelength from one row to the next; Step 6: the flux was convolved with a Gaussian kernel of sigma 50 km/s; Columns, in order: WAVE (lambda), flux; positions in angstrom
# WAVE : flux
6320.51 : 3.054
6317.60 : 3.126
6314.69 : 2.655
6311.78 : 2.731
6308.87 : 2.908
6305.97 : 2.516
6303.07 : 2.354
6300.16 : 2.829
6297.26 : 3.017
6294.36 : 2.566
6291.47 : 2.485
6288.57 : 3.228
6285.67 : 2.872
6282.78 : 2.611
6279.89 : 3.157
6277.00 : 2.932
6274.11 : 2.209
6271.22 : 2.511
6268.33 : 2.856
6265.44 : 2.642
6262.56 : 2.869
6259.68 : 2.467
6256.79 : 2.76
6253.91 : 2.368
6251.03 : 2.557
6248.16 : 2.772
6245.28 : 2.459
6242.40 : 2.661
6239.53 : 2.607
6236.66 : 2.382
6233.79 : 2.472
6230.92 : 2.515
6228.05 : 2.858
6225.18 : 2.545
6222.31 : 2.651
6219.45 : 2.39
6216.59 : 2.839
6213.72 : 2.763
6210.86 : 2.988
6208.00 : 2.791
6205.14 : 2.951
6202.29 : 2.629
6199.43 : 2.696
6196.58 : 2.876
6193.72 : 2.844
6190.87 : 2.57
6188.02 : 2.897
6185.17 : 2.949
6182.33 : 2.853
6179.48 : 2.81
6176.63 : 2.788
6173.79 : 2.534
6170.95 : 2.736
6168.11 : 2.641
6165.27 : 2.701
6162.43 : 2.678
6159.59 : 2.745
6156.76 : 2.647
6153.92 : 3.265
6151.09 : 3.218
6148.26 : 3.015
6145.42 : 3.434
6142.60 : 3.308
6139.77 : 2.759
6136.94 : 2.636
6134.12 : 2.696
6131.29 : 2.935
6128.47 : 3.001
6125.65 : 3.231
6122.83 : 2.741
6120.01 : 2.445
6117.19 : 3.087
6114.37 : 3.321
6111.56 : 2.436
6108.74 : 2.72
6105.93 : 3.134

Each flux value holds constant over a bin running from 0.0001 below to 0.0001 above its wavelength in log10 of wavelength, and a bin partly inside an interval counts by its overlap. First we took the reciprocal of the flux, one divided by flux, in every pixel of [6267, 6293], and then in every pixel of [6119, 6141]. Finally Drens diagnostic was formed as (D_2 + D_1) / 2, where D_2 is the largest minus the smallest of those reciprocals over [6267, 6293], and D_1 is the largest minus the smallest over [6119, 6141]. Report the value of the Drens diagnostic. 0.121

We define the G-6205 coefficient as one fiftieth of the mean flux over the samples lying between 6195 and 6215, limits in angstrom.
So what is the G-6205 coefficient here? 0.0563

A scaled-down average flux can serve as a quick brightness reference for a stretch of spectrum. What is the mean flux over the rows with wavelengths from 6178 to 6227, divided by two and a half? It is 1.11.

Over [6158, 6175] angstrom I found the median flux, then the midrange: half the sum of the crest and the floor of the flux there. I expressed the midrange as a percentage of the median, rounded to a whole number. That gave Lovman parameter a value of 98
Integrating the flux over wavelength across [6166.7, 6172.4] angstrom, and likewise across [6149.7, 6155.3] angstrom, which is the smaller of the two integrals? 15.3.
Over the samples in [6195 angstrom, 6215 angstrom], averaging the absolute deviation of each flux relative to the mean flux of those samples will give 0.11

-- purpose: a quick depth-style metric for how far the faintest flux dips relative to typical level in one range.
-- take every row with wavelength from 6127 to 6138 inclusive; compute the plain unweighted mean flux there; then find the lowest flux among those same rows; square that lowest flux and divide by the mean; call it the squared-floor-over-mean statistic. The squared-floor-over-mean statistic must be 2.5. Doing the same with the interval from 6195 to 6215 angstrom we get 2.5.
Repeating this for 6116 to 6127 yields 2.1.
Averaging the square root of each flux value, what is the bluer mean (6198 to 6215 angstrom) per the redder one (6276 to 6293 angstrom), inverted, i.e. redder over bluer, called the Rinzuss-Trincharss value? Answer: 1.01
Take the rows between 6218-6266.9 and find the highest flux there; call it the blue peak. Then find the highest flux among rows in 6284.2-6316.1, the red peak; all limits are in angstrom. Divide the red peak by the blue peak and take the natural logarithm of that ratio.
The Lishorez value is 0.12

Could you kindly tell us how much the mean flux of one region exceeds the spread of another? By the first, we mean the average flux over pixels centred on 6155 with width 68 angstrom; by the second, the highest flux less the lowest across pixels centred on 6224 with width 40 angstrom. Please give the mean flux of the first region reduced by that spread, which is 2.28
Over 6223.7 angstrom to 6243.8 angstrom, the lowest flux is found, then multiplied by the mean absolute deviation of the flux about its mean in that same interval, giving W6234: 0.27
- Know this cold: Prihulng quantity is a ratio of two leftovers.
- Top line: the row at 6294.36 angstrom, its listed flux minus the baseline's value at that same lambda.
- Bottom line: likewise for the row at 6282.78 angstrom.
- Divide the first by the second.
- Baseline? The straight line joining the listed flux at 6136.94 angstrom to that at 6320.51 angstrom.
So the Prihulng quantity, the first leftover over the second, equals 1.2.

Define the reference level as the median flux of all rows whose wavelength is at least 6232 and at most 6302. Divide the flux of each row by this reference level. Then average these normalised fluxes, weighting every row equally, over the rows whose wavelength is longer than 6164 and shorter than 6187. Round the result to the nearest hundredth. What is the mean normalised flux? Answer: 1.05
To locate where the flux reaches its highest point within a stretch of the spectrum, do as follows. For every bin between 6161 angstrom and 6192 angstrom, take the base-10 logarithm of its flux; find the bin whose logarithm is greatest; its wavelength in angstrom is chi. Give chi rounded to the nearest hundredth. 6185.17 angstrom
